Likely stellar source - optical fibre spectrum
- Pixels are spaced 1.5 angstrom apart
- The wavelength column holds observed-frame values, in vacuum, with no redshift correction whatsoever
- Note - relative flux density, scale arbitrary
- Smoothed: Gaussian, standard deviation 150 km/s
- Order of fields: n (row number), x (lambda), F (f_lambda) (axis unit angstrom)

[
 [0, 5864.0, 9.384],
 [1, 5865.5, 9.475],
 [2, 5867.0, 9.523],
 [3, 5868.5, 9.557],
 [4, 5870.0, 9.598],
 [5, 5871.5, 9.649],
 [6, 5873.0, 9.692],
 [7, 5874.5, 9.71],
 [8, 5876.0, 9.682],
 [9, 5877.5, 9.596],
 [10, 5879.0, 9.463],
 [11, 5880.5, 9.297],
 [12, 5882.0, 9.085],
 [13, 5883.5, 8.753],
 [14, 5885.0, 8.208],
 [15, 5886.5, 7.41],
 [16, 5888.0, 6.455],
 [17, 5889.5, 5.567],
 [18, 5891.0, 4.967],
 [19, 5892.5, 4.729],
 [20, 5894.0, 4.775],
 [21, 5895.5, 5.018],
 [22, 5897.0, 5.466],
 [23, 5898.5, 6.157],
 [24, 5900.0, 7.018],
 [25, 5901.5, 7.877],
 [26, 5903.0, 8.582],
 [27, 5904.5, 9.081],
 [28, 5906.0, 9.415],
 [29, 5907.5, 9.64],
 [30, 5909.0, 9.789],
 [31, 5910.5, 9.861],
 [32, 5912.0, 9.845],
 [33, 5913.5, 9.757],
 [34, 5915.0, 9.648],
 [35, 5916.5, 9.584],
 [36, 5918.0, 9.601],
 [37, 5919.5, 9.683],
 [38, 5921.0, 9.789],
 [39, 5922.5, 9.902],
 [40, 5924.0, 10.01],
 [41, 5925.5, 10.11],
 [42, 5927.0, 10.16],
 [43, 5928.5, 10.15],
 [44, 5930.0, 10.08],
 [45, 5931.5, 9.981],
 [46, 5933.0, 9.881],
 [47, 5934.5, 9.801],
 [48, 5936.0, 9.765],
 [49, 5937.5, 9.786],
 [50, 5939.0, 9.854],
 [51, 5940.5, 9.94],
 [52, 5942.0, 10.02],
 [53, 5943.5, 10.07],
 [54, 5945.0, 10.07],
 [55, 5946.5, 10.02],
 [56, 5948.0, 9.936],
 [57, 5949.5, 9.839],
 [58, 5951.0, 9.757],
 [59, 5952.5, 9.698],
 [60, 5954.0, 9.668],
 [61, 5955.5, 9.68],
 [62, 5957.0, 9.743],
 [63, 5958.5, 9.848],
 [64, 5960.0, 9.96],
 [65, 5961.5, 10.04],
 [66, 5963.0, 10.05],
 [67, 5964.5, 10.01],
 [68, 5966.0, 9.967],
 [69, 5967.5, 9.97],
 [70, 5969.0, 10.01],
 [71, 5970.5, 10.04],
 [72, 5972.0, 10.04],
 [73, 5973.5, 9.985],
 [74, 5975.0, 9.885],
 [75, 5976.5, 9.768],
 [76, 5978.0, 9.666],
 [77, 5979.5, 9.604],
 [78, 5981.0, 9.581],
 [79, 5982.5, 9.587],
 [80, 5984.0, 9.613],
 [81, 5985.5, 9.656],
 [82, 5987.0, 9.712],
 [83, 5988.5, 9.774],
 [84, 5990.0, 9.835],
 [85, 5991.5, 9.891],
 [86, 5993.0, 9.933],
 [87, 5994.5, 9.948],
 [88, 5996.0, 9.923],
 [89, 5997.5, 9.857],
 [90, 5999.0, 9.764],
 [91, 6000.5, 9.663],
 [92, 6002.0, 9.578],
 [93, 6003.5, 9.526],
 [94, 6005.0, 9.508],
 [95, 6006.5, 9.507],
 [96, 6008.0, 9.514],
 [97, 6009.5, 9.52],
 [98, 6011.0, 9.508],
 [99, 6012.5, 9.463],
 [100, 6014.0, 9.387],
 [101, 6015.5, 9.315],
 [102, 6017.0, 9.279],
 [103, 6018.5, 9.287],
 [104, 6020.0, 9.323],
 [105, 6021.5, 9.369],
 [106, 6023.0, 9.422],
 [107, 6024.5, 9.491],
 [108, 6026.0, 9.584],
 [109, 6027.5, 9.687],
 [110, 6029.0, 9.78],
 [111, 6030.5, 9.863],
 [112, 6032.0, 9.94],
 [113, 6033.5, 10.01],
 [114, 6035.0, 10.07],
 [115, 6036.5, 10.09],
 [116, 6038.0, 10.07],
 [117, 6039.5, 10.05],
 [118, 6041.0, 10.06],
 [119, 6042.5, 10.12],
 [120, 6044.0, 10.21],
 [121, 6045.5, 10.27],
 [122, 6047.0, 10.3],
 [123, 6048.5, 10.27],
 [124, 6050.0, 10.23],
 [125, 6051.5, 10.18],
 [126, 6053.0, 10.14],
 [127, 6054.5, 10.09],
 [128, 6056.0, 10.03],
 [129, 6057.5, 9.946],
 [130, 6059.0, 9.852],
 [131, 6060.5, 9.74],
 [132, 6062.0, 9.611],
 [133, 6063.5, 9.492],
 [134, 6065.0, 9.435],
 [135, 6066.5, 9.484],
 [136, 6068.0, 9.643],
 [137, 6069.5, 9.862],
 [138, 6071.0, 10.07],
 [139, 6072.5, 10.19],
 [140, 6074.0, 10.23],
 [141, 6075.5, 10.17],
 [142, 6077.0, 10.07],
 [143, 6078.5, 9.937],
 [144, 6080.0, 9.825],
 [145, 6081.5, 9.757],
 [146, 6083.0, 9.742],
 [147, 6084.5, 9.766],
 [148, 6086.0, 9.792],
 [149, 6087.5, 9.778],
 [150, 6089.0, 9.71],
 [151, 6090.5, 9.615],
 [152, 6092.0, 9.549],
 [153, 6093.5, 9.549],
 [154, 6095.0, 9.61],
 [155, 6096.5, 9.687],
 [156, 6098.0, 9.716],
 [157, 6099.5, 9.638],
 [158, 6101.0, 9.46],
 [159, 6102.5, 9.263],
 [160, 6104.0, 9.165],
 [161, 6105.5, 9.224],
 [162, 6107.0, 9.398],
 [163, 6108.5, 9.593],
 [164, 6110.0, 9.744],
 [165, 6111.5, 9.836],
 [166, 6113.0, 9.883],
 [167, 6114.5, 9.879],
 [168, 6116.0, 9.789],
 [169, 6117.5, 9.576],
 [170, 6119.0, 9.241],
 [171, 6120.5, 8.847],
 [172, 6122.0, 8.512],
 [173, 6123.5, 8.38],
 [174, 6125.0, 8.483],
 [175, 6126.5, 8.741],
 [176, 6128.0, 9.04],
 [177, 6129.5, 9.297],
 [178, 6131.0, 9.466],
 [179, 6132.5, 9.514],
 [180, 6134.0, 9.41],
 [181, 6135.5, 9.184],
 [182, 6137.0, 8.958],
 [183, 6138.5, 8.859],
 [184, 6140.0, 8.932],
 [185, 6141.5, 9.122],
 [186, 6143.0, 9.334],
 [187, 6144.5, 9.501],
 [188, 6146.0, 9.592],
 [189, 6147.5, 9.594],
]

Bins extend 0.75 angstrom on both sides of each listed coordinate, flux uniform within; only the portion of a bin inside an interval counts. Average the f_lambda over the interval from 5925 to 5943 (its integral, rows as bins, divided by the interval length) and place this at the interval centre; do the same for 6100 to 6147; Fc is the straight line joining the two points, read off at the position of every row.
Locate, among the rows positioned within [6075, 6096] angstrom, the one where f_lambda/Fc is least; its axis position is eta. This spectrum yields 6092.0 angstrom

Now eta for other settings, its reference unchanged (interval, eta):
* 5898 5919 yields 5898.5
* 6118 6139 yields 6123.5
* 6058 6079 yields 6065.0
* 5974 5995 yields 5981.0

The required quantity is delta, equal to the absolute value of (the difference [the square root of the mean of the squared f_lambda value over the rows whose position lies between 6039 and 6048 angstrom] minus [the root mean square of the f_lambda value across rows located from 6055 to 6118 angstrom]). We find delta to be 0.4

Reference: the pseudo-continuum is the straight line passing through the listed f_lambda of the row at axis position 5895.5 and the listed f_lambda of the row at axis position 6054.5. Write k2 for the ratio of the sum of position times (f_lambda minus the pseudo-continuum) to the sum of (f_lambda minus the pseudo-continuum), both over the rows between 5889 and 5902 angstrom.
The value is 5899.3 angstrom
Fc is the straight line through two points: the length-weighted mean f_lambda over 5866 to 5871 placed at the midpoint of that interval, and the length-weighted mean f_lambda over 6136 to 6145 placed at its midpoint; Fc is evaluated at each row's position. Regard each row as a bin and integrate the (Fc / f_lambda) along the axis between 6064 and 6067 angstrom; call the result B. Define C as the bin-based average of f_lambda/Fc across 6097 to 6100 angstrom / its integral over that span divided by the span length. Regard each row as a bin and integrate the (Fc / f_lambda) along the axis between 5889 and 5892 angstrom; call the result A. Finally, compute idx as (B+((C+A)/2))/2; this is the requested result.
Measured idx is 3.11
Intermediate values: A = 5.52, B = 2.93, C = 1.05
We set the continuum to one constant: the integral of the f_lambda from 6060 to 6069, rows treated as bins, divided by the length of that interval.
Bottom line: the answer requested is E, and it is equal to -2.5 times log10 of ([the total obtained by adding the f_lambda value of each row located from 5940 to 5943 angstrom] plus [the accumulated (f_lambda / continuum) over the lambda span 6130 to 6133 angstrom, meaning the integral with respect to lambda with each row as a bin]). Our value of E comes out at -3.4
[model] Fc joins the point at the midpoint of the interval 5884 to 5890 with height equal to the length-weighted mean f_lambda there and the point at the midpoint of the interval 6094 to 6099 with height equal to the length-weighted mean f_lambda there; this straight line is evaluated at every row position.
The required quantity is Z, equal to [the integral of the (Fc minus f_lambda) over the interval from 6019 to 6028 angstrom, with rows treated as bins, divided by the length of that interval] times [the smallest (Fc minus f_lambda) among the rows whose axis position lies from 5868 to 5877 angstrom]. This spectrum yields 2.0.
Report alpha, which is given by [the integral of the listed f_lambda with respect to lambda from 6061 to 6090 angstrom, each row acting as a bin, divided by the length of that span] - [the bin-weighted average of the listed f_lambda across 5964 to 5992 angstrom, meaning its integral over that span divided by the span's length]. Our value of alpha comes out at 0.0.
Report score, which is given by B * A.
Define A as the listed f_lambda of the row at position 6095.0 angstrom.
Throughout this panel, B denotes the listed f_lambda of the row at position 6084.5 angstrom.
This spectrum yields 94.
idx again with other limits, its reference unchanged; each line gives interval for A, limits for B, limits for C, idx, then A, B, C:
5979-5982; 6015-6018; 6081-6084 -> 2.50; 2.93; 3.01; 1.06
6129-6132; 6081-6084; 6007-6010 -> 2.40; 2.91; 2.83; 1.02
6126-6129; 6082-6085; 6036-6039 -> 2.45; 3.07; 2.83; 1.09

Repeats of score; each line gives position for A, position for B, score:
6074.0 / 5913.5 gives 100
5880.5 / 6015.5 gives 87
